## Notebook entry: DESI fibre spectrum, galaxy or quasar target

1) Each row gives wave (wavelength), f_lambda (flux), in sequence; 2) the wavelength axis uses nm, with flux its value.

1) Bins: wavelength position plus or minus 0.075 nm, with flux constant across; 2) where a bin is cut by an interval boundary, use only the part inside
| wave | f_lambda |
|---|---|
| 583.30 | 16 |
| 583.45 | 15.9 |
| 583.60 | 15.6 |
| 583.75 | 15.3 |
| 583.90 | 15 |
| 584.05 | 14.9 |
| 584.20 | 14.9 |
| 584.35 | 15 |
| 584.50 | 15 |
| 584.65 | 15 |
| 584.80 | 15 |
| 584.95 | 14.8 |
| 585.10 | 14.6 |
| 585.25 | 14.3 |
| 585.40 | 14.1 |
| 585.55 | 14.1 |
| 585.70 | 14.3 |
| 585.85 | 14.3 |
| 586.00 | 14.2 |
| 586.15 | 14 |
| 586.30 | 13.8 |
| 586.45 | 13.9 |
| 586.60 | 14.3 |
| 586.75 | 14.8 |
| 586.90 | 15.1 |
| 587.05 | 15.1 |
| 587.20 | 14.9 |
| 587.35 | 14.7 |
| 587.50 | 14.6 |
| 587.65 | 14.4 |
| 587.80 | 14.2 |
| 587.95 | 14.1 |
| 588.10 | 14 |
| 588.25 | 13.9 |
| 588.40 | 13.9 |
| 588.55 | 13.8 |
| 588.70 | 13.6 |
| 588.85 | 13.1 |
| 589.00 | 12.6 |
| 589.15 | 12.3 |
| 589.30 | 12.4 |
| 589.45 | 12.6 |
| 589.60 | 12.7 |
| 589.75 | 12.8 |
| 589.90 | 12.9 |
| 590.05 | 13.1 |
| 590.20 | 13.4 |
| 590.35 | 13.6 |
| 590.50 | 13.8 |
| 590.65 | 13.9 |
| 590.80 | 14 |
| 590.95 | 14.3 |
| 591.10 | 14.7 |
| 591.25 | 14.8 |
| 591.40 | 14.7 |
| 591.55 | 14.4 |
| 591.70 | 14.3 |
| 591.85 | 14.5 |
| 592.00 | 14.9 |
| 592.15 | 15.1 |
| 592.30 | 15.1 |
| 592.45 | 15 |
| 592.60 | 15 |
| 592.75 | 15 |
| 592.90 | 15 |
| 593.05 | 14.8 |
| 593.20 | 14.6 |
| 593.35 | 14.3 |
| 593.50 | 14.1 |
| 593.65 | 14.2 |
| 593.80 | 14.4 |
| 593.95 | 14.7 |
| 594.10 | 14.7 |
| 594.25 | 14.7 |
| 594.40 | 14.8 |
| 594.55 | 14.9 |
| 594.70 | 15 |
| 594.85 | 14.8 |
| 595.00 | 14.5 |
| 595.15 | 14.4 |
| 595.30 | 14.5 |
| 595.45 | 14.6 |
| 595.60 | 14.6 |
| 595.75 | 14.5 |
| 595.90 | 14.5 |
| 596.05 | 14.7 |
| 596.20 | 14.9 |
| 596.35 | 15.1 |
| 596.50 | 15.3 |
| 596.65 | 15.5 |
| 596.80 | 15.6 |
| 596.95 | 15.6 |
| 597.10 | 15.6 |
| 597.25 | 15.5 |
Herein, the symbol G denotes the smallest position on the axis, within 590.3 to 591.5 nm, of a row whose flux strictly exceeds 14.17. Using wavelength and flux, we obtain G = 590.95 nm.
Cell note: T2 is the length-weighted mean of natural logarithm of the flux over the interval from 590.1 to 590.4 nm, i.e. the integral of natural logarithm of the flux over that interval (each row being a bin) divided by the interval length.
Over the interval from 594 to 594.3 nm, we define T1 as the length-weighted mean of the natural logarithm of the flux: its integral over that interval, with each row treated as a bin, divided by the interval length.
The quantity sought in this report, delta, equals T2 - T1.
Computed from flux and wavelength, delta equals -0.09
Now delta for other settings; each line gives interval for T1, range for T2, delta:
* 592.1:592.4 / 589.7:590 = -0.16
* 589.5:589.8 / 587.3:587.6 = 0.14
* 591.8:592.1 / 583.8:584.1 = 0.02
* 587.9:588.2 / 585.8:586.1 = 0.01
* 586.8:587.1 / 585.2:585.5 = -0.06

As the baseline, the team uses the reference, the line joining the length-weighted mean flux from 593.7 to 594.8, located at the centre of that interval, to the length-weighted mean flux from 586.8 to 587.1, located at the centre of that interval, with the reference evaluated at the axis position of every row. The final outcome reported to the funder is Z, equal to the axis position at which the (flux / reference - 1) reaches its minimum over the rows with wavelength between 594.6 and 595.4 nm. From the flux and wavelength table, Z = 595.15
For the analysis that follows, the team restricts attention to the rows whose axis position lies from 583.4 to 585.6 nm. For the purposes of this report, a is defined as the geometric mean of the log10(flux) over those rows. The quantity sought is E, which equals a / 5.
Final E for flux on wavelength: 0.235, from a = 1.17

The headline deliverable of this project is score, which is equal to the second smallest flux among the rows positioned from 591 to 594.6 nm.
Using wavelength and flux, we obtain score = 14.2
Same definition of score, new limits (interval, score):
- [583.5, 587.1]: 13.9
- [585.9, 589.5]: 12.4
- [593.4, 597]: 14.2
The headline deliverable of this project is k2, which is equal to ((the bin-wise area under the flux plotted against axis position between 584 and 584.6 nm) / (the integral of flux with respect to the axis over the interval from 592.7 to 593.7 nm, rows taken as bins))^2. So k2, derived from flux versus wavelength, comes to 0.4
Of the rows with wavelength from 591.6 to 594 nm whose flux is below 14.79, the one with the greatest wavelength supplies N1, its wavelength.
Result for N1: 593.95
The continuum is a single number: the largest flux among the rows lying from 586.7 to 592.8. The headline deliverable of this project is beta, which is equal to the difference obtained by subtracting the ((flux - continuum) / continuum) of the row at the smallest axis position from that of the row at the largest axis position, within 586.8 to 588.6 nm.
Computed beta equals -0.09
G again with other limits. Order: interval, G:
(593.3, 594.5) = 593.35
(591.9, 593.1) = 592.00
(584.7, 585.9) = 584.80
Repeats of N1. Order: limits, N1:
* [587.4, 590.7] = 590.65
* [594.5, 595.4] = 595.30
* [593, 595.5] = 595.45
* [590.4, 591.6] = 591.55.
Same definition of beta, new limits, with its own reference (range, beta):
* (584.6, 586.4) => -0.08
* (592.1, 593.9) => -0.05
